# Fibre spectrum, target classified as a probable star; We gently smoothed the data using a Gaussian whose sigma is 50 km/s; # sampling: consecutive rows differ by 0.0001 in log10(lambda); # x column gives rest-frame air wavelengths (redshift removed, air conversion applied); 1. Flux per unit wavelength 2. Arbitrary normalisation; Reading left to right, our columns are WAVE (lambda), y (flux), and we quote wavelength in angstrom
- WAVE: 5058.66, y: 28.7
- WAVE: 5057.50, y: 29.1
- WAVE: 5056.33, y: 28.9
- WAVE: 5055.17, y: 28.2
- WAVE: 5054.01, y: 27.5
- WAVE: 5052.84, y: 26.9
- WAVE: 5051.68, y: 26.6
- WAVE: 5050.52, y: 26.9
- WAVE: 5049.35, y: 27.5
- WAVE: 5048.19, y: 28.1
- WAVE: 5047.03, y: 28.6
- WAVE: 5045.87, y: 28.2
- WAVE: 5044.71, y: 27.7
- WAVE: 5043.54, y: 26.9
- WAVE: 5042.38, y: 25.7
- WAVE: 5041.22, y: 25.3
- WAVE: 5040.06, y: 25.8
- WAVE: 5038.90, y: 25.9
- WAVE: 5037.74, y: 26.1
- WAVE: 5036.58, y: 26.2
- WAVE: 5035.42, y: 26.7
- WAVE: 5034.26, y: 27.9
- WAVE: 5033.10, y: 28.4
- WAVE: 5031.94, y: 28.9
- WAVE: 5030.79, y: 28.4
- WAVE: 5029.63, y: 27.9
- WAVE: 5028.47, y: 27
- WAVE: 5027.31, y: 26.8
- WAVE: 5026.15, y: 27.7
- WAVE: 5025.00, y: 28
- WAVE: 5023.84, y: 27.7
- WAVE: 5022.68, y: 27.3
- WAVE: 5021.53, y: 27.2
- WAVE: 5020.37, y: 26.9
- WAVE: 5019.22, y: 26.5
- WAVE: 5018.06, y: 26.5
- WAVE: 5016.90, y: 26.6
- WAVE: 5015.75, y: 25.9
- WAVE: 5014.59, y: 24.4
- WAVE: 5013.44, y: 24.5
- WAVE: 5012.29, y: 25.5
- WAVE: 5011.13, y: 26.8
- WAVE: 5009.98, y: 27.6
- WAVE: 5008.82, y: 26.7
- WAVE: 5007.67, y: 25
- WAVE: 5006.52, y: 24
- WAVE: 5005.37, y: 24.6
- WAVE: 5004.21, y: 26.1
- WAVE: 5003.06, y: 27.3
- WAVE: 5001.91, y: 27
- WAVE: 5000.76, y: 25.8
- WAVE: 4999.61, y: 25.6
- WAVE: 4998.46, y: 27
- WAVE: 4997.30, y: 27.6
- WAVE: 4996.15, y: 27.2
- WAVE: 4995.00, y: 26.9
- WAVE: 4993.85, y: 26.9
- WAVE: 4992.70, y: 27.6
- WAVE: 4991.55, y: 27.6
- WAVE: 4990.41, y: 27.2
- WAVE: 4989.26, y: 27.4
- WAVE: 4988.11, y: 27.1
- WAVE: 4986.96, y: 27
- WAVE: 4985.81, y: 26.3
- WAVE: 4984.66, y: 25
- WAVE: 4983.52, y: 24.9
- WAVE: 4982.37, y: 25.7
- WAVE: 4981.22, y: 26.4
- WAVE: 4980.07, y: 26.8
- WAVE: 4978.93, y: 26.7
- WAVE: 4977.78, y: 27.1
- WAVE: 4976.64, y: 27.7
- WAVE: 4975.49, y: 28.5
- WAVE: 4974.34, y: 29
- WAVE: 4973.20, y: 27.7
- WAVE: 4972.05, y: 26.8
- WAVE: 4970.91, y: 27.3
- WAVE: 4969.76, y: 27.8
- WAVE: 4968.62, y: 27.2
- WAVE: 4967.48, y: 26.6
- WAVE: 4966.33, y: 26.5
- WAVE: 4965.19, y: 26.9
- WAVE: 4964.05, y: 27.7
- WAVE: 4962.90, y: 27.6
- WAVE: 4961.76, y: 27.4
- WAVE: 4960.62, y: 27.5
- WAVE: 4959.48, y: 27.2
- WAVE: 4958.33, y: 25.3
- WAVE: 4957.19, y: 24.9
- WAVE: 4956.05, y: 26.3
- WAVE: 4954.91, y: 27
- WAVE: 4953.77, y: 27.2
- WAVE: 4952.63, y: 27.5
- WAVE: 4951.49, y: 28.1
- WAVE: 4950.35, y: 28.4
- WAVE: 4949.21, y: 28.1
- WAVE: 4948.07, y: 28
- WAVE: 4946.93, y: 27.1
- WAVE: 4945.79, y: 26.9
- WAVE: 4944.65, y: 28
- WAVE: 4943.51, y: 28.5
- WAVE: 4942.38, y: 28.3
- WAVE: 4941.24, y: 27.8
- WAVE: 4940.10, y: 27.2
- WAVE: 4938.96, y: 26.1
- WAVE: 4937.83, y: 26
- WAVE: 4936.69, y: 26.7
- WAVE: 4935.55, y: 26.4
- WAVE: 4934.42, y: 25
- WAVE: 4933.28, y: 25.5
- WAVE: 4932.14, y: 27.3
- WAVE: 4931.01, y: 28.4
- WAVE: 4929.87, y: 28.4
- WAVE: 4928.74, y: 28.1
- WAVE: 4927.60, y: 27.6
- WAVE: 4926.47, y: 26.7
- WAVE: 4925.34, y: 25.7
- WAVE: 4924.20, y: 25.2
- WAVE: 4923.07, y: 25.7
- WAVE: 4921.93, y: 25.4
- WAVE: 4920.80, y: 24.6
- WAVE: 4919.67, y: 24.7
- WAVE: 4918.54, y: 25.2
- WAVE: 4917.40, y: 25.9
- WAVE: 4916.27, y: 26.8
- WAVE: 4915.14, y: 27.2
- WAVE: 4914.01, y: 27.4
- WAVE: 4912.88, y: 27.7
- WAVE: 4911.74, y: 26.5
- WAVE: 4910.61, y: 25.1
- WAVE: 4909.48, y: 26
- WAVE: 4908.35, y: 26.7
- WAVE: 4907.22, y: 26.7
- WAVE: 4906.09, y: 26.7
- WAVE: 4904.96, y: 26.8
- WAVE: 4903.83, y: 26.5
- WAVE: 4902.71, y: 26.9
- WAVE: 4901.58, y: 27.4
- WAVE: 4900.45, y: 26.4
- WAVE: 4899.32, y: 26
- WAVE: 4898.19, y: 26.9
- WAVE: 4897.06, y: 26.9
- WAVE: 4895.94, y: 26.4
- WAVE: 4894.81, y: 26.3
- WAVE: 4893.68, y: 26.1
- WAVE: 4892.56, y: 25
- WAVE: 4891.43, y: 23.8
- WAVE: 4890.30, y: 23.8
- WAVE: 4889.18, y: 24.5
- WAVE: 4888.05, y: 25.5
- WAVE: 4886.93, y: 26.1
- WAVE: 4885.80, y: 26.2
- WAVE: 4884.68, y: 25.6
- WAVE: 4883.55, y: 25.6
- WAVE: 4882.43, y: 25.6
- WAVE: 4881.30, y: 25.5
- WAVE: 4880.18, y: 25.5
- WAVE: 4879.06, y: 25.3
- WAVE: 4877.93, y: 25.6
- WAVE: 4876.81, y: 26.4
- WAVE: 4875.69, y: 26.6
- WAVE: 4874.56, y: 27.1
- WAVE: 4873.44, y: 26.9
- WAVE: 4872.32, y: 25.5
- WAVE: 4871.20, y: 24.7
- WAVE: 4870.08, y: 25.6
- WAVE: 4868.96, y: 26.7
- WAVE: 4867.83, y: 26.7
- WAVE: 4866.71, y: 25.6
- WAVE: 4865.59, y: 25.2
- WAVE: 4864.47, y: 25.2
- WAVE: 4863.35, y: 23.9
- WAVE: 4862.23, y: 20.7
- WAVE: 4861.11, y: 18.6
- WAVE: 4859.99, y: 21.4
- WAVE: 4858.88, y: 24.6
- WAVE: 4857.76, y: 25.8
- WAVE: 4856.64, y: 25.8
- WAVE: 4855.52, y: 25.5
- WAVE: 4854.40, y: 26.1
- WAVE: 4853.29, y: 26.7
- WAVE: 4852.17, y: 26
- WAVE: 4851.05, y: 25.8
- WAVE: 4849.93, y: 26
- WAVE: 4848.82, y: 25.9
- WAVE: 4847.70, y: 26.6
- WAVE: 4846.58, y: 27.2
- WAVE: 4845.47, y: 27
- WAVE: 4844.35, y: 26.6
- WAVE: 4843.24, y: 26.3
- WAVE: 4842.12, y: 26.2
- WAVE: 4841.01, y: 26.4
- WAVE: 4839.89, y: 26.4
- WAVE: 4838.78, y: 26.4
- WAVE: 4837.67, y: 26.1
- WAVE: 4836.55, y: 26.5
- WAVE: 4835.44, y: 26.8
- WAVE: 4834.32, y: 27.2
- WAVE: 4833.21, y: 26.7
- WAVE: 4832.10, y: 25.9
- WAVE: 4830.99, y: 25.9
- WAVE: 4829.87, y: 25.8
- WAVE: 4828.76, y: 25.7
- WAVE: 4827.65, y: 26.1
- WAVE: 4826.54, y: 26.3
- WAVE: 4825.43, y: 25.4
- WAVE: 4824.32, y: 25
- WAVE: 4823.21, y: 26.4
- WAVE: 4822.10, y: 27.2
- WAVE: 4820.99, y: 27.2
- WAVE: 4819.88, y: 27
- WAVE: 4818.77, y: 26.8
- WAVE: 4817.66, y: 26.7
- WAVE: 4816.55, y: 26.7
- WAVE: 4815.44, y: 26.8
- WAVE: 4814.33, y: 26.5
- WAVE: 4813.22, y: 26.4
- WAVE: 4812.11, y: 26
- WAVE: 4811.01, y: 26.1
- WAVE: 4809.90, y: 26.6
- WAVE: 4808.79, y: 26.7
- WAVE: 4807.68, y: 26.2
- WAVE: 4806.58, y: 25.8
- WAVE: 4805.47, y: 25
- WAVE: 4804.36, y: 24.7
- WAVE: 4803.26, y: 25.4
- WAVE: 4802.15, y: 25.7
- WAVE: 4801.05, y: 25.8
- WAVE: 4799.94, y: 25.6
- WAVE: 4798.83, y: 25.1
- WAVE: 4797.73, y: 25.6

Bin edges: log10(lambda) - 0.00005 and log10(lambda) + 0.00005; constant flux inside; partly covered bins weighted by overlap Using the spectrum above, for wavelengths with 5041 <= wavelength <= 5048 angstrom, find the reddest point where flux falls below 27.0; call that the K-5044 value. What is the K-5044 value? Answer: 5043.54 angstrom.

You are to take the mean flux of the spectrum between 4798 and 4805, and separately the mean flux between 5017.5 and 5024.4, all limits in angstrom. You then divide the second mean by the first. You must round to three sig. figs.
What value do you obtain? 1.06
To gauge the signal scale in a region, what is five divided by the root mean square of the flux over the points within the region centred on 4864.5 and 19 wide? 0.202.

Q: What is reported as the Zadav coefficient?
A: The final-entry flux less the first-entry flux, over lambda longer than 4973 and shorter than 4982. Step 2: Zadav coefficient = -1.3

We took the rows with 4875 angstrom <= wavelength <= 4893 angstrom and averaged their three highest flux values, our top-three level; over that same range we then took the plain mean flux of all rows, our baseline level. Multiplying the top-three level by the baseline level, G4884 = 671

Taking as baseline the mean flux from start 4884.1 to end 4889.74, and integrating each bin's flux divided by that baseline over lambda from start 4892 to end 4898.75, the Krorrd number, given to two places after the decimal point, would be 6.94 angstrom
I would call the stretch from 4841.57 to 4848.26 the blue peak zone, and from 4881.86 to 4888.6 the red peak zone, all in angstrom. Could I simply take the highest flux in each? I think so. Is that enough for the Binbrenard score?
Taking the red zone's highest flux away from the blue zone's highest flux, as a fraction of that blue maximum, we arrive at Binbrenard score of 0.04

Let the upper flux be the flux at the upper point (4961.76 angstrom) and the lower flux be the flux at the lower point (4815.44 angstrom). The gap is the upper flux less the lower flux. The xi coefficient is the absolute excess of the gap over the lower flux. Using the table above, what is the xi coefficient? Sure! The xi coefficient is 26.2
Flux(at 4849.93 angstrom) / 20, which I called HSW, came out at 1.30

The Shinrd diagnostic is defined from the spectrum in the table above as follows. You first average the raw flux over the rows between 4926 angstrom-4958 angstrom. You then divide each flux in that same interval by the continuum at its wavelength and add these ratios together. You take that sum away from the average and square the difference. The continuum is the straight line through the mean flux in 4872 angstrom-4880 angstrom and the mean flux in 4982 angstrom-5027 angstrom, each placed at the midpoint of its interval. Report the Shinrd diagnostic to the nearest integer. 3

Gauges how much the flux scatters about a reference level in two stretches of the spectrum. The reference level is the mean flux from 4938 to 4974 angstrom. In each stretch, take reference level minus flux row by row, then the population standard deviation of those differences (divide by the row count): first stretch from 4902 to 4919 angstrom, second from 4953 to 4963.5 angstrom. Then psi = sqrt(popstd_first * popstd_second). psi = 0.81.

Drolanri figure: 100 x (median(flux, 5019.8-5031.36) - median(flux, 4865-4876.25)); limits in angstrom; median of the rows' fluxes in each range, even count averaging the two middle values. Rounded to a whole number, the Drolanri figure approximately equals 140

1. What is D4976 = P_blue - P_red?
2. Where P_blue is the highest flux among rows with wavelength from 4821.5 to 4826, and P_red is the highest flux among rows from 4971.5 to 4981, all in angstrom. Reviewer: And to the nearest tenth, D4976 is -1.8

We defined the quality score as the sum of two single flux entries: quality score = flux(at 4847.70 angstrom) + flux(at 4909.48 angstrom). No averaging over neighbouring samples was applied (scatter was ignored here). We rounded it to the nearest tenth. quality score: 52.6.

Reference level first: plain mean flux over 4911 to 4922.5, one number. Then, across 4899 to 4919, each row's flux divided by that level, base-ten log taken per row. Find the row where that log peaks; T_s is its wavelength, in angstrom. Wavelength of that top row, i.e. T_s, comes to 4912.88 angstrom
